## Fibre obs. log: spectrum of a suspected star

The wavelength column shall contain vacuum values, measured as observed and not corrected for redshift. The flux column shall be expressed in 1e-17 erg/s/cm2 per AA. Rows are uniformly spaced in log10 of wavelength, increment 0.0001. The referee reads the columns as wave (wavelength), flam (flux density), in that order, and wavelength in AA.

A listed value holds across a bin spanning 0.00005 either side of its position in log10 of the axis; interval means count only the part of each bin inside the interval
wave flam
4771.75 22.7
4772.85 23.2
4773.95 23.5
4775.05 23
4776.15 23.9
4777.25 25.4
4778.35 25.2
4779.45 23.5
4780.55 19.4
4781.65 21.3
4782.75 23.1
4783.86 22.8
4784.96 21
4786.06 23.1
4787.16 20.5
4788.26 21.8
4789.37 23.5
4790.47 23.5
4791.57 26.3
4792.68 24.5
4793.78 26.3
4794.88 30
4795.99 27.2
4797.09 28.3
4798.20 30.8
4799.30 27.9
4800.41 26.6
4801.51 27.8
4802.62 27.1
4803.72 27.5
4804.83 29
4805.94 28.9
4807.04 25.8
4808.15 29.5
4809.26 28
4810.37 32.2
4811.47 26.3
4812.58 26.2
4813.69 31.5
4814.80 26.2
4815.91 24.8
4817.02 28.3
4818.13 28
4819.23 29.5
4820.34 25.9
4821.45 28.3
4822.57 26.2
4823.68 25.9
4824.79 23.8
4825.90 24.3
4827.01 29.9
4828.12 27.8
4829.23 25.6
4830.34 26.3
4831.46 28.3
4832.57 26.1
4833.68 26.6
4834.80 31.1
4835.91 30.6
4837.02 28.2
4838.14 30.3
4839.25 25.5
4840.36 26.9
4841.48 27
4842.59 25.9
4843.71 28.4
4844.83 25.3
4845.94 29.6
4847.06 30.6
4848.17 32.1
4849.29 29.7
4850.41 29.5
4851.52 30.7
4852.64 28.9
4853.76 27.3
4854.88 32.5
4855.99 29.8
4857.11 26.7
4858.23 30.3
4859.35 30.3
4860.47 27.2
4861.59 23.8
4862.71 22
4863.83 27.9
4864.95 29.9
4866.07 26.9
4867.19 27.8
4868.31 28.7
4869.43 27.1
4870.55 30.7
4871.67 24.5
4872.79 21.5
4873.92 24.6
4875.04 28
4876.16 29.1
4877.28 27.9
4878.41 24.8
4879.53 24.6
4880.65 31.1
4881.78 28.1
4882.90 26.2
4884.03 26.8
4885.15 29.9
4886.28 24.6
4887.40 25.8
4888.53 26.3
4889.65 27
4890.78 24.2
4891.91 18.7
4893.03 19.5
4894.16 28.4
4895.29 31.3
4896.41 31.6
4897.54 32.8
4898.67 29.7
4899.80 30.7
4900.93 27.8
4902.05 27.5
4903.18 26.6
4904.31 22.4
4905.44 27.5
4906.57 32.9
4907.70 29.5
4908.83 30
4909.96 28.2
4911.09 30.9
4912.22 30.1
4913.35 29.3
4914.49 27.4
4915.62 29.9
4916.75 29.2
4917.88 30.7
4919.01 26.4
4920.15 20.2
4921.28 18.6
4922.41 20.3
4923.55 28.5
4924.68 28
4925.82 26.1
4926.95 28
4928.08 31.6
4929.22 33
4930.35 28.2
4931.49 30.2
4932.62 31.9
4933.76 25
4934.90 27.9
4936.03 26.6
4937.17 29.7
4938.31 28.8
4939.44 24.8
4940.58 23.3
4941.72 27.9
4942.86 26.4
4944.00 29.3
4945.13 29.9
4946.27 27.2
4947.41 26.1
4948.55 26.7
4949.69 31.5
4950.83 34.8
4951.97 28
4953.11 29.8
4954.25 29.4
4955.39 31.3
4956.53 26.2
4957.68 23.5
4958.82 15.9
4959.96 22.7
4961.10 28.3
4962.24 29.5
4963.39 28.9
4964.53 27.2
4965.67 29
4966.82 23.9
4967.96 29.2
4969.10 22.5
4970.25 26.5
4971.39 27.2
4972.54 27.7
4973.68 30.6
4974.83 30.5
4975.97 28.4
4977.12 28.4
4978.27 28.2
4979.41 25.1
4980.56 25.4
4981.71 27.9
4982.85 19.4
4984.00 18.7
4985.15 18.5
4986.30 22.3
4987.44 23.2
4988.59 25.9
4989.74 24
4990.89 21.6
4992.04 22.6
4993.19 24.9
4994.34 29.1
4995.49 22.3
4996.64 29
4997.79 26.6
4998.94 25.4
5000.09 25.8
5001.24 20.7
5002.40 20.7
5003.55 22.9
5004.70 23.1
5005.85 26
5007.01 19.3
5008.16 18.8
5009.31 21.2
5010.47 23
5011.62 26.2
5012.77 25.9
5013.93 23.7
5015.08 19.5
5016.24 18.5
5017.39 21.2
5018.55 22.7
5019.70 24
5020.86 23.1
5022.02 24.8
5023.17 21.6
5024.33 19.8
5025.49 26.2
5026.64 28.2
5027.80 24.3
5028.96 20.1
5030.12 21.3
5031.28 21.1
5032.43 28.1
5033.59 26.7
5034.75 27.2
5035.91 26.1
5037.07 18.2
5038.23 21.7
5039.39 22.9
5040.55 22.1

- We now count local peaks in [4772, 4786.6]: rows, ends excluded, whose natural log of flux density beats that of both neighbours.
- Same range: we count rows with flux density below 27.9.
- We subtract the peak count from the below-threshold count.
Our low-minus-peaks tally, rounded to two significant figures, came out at 10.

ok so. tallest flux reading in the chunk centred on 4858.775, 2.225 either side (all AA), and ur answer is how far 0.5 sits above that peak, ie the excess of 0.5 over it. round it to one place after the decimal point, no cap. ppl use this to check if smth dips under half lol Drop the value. -29.8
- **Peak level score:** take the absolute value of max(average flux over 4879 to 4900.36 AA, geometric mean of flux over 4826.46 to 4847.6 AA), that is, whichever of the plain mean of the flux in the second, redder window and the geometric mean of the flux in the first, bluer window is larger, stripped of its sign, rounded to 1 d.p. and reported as 27.8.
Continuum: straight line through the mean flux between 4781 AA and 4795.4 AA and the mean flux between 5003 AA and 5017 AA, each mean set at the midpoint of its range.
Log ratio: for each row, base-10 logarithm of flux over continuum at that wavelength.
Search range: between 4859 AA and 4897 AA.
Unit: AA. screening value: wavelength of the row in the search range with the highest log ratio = 4896.41 AA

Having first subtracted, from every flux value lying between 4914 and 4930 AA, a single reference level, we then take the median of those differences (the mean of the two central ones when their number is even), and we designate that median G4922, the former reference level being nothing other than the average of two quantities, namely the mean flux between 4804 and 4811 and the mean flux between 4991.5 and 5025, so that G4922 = 2.0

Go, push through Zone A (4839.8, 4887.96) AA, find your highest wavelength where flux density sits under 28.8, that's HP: 4887.40 AA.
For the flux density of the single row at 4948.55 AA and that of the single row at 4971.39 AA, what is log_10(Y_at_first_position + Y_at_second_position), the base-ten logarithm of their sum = 1.73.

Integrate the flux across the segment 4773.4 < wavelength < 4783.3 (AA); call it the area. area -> 229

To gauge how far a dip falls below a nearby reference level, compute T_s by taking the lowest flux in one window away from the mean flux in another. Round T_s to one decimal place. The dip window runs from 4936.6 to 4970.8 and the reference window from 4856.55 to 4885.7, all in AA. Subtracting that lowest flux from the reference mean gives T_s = 11.3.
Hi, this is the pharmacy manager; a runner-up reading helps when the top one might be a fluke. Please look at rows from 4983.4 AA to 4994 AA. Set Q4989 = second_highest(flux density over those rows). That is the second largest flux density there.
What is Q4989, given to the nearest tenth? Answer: 24.9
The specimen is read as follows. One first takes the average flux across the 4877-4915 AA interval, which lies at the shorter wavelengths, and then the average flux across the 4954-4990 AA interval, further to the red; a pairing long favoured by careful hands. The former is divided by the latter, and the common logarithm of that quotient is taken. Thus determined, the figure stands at 0.030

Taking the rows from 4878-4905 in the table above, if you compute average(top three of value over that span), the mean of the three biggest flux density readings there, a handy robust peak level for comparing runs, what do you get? 31.9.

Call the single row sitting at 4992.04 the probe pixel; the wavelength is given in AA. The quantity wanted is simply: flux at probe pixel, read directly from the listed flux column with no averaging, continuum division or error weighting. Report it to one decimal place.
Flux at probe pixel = 22.6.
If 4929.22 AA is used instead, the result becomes 33.0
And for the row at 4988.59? 25.9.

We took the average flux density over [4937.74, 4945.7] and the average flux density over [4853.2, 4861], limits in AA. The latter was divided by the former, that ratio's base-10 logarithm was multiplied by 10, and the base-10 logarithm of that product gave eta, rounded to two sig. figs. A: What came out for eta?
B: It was -0.52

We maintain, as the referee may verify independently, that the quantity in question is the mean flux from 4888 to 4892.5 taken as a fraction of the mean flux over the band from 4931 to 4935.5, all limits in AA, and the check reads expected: 0.84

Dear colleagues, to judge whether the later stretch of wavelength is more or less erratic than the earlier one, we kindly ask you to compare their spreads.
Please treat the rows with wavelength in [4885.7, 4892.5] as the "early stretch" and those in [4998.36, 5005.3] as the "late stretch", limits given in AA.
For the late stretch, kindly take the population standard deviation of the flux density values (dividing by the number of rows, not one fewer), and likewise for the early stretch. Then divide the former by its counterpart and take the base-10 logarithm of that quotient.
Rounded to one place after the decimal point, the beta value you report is -0.1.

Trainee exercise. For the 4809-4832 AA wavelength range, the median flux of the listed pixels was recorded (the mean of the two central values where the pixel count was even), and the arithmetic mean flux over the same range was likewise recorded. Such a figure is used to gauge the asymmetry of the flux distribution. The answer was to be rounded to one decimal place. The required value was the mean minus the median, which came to 1.0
